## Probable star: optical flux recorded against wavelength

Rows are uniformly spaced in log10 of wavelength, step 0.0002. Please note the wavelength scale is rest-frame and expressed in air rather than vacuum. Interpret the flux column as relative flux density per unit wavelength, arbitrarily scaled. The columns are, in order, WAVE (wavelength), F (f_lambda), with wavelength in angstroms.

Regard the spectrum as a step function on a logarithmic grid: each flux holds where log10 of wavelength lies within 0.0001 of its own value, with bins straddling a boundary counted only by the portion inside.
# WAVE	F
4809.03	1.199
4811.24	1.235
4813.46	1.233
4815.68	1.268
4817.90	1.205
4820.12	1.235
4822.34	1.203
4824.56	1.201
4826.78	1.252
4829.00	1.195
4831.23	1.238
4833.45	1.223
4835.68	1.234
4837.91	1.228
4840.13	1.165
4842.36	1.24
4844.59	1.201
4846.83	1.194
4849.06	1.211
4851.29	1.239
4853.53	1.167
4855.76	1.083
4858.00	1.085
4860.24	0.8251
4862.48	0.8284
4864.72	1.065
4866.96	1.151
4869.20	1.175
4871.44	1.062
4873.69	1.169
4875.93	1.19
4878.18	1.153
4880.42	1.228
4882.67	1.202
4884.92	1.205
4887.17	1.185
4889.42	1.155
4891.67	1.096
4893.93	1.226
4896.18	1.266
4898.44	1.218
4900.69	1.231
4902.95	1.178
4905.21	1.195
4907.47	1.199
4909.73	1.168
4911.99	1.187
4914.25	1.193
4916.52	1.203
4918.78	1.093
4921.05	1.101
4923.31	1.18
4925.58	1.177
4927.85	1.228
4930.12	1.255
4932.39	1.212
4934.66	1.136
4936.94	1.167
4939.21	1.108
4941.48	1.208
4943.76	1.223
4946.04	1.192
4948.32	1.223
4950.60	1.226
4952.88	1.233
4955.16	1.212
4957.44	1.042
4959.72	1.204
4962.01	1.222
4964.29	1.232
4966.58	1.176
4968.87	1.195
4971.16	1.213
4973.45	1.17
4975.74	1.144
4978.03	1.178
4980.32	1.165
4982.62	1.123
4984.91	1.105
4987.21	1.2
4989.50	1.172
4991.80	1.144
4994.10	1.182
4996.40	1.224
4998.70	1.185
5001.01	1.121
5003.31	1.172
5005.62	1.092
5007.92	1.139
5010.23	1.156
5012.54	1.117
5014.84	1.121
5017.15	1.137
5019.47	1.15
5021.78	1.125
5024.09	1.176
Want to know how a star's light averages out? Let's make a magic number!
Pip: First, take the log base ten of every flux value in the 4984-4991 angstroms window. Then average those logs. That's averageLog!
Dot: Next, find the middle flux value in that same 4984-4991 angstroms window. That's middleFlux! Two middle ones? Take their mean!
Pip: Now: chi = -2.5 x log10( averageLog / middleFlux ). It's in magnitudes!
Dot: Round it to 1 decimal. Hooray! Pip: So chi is 3.2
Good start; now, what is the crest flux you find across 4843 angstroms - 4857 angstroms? 1.239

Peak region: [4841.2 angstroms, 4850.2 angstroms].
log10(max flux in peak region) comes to 0.093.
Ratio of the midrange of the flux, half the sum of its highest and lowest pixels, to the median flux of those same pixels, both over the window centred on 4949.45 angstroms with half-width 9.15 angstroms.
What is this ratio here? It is 0.93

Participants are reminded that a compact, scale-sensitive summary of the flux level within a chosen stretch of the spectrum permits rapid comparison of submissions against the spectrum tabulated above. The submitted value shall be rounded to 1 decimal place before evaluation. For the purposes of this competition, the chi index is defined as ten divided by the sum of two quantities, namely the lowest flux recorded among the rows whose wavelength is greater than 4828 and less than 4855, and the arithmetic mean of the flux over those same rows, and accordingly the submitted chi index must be 4.2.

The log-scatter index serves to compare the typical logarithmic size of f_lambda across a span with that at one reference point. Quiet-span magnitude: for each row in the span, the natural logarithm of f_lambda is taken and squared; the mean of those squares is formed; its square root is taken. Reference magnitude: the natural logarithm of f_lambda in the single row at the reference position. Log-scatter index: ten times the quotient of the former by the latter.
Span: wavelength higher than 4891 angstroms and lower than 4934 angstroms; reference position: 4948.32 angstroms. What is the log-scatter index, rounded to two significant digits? 8.8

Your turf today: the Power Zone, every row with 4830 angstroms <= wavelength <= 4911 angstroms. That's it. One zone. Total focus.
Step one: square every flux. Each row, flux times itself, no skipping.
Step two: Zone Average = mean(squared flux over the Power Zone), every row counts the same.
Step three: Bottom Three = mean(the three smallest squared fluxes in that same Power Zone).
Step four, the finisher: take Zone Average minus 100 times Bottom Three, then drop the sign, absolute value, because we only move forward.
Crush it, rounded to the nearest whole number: 82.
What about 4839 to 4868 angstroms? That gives 82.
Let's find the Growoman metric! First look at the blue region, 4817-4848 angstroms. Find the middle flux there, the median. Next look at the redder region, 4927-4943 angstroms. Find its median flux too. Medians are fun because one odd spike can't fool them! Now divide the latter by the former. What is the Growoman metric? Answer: 1.00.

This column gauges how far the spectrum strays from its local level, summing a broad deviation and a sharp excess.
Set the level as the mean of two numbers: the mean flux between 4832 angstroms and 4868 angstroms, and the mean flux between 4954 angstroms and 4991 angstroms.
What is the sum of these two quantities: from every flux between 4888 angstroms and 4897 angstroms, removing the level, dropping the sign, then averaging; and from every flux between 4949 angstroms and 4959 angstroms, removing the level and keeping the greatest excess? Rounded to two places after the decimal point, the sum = 0.14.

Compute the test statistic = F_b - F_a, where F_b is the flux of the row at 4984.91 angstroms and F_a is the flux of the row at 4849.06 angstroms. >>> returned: -0.11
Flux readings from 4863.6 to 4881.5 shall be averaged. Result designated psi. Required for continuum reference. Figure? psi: 1.15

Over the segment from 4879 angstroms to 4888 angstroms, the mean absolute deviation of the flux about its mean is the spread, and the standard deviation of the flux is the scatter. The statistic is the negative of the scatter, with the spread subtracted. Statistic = -0.03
